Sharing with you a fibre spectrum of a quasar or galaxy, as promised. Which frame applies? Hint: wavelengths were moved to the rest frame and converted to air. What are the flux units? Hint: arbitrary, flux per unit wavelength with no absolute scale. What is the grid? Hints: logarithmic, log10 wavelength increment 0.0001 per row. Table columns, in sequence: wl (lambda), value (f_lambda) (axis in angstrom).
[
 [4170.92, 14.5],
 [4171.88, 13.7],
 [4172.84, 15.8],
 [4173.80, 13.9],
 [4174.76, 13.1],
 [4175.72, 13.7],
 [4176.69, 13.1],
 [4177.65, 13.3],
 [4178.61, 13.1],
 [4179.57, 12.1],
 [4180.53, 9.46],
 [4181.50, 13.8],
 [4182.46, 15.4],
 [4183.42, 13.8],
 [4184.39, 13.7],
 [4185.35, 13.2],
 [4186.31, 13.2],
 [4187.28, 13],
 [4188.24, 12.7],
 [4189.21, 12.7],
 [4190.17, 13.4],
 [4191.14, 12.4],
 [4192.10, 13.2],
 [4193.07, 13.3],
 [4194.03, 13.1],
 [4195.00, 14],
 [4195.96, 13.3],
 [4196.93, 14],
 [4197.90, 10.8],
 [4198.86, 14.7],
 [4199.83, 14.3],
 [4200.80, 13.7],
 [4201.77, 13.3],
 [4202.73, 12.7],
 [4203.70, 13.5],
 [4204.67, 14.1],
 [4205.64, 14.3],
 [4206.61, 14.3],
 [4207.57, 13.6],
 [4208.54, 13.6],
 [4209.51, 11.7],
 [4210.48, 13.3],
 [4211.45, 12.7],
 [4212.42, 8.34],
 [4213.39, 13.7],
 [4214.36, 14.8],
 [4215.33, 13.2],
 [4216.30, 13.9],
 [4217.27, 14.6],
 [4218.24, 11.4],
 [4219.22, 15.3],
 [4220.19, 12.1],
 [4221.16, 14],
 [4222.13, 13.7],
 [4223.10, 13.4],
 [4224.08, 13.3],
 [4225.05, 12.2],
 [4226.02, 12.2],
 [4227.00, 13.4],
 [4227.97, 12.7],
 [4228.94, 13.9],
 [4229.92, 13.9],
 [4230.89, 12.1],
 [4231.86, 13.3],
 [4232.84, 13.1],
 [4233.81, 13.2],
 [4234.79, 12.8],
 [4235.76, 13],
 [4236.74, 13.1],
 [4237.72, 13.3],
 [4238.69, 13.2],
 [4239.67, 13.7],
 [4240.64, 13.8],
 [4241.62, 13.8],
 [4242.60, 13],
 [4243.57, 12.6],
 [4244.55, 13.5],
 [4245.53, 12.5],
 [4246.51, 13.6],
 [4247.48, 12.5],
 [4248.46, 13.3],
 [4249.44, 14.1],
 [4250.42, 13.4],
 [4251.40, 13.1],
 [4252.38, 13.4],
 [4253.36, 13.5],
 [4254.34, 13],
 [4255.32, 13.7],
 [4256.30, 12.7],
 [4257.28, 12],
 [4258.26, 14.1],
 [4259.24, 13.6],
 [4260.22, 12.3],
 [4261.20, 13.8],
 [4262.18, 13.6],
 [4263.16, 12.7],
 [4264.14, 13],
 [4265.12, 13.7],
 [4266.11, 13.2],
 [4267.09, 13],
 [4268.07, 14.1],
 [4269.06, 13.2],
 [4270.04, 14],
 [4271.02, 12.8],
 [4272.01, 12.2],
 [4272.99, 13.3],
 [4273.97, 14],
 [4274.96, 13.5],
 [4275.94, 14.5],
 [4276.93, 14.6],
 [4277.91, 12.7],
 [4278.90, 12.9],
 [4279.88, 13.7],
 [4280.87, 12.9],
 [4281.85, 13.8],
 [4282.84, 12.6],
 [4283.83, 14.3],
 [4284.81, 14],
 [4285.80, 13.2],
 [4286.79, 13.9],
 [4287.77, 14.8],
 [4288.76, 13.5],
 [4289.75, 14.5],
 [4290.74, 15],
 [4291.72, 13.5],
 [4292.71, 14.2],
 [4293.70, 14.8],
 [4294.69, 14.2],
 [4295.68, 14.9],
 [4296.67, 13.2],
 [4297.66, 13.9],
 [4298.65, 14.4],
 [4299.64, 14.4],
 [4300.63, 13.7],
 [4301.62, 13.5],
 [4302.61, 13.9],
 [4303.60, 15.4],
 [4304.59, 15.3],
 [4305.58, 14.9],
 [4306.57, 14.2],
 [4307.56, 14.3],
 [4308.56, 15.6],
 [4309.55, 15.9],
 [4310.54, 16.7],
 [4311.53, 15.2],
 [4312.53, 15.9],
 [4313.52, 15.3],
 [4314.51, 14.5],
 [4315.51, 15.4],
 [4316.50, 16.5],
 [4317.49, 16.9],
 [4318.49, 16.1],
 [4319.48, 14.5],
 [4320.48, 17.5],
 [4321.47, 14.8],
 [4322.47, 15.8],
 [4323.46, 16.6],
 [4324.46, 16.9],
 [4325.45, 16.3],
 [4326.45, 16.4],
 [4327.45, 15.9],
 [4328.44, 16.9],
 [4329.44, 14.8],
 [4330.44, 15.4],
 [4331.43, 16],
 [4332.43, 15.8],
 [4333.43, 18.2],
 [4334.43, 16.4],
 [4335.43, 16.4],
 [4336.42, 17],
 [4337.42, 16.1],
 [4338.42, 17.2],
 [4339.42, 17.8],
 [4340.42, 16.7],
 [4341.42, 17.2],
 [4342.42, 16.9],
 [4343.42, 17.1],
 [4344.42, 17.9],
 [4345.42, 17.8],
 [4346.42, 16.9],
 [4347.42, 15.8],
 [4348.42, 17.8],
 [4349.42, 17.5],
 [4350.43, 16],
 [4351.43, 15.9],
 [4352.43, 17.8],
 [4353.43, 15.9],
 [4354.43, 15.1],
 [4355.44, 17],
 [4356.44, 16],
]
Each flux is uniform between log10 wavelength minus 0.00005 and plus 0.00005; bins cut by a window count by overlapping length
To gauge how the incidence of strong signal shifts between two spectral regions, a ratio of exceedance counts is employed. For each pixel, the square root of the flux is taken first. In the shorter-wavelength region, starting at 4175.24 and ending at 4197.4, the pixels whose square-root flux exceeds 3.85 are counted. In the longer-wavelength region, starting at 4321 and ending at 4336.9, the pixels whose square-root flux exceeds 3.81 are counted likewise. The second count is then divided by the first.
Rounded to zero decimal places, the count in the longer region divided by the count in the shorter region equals 16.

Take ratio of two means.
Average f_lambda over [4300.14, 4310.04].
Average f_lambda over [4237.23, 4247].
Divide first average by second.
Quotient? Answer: 1.10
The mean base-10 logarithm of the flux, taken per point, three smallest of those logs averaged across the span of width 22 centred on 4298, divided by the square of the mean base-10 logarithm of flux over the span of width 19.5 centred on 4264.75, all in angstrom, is 0.896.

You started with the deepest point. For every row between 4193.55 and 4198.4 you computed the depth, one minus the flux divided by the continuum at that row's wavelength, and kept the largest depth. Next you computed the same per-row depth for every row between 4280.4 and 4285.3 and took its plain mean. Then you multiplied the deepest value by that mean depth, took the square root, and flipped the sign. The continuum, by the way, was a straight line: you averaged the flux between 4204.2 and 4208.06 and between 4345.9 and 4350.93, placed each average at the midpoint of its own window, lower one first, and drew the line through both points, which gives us -0.171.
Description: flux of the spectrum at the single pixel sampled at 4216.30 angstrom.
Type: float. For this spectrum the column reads 13.9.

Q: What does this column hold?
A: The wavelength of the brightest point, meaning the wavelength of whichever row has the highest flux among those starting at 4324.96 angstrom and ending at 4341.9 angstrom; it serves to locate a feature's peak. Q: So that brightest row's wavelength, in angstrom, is 4333.43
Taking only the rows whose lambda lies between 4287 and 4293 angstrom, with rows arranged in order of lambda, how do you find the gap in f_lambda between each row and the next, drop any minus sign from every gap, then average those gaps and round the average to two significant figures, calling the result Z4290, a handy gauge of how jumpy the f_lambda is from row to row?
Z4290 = 1.0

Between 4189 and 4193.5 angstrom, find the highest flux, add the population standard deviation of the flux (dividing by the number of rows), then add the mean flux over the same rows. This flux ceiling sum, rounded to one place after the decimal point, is 26.8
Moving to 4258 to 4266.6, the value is 28.0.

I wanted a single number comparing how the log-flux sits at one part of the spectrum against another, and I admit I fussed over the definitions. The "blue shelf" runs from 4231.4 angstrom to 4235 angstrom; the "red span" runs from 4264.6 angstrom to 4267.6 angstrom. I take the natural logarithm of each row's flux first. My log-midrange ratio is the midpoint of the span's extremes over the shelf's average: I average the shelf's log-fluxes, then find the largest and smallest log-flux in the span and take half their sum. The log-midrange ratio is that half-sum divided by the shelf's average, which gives 1.01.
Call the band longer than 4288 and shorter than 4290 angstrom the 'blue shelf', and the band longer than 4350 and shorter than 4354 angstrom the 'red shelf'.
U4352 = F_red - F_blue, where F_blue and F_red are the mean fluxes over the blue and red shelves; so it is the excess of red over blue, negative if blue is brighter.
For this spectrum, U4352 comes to 2.4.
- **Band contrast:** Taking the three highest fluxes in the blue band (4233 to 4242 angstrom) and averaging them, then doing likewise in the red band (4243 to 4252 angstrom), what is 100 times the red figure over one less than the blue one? 108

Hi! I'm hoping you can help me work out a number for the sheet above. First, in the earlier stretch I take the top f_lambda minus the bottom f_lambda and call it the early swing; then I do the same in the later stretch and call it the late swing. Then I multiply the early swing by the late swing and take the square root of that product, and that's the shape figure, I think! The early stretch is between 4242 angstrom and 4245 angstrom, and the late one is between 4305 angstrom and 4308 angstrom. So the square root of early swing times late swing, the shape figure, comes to 0.8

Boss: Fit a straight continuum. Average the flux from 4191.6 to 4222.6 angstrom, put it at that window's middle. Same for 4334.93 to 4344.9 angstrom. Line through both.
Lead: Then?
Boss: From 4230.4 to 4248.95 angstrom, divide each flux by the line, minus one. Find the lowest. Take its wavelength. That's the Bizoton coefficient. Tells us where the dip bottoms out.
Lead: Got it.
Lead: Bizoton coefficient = 4230.89 angstrom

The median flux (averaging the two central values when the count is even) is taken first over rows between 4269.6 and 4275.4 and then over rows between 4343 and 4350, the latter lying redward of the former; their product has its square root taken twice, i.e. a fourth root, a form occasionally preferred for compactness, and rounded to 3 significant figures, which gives 3.91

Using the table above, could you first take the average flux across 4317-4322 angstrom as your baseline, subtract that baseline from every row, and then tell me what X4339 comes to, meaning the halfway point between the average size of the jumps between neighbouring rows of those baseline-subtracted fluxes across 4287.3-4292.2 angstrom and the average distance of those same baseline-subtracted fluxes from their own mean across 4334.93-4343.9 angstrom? 0.72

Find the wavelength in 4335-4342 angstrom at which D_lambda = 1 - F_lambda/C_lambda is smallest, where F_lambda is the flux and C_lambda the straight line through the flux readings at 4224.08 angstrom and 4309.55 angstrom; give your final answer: 4339.42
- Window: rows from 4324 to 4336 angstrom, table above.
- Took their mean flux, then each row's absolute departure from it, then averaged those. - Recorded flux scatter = 0.59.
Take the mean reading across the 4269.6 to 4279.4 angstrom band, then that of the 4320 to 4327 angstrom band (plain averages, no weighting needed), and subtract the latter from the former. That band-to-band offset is -2.9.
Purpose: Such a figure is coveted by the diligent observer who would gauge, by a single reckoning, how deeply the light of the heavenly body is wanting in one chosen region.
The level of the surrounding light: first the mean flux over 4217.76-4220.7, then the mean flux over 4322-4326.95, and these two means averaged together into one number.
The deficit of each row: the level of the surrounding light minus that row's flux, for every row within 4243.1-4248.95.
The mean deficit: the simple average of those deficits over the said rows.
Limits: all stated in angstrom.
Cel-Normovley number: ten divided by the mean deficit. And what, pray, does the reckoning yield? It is 6.0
